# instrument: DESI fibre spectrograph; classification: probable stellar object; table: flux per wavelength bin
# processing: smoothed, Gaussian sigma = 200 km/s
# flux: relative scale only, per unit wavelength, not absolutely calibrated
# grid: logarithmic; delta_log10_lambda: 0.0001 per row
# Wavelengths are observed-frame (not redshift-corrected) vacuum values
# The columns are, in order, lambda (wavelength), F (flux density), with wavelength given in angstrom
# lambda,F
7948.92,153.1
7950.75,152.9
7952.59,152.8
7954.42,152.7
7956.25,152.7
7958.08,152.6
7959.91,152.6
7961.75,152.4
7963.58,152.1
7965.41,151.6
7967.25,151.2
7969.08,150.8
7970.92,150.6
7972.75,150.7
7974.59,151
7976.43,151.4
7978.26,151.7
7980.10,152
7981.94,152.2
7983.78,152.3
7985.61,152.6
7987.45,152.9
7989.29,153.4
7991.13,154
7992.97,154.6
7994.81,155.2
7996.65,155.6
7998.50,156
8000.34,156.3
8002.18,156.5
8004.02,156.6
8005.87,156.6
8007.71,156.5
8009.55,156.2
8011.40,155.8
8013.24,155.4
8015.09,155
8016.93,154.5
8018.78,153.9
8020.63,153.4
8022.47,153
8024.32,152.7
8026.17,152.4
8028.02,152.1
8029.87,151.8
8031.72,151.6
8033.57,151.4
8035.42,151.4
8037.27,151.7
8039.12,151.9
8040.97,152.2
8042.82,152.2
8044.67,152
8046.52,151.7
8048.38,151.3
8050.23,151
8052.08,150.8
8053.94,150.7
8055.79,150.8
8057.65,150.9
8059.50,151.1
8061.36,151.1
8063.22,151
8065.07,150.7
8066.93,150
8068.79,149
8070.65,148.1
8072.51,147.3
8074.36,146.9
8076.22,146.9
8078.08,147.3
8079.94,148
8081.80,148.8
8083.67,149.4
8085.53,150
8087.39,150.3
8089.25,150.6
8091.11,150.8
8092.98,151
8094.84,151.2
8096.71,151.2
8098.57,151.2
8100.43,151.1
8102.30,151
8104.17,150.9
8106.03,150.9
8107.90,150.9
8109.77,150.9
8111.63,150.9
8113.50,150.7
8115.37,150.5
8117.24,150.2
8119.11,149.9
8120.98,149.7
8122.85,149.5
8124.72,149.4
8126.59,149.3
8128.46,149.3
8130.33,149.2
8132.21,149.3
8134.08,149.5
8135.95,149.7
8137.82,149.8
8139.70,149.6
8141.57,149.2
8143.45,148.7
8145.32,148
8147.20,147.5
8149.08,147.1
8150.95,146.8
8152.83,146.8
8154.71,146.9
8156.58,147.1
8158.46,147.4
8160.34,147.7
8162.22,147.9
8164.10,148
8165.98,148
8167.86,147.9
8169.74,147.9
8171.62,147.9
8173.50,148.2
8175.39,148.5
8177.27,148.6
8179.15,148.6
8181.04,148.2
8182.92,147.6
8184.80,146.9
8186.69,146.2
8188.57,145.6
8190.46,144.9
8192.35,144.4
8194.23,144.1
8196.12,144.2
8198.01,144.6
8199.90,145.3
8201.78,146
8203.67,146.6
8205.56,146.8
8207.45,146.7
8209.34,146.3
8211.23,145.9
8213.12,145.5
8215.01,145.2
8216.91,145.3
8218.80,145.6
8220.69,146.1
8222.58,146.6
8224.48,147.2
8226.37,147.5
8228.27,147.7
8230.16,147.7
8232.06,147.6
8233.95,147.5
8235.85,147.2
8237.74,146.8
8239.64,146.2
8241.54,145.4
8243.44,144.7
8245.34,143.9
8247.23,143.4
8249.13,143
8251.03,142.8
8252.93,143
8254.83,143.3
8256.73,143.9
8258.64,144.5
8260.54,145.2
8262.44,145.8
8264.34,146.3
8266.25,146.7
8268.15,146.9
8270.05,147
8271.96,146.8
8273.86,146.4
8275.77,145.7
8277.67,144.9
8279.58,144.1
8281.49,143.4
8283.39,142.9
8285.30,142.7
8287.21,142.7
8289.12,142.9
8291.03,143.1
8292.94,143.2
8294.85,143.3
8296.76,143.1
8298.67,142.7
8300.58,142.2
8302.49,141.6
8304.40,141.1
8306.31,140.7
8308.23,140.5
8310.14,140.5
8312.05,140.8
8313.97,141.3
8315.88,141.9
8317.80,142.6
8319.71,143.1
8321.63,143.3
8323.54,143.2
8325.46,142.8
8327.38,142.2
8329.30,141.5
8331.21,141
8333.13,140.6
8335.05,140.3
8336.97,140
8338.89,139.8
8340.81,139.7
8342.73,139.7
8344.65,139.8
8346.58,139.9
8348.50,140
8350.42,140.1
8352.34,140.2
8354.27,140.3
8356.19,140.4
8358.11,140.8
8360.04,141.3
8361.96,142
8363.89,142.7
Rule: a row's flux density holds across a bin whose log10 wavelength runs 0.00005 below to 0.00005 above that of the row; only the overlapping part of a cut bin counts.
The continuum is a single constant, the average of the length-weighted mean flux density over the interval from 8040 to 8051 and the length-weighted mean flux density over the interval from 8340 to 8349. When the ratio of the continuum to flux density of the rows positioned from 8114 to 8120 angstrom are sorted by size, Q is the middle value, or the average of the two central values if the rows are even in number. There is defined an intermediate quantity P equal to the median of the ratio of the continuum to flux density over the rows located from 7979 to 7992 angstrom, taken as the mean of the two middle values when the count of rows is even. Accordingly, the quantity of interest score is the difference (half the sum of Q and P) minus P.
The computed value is 0.008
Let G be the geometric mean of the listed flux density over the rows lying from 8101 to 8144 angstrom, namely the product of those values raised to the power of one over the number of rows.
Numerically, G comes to 150.0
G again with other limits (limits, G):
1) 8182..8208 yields 145.7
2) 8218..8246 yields 146.5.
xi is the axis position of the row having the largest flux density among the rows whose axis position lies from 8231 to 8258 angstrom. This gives 8232.06 angstrom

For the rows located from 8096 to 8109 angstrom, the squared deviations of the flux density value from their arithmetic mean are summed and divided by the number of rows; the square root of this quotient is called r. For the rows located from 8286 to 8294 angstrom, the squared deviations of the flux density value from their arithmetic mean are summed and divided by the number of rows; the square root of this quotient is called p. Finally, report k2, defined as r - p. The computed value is -0.06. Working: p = 0.2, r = 0.13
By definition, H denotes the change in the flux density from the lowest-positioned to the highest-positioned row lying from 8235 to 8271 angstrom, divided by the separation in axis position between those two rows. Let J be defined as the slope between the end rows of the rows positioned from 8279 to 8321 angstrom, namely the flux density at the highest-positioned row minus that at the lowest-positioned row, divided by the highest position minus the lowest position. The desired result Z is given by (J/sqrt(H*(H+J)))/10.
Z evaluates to -0.19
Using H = -0.01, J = -0.02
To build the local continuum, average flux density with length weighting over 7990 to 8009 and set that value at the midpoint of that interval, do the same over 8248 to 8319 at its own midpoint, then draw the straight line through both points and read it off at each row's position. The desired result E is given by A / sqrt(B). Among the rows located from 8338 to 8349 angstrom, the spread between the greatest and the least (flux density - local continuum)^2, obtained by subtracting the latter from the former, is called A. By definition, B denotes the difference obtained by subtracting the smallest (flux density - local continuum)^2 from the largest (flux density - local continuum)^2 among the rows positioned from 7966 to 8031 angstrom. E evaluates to 0.2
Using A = 1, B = 41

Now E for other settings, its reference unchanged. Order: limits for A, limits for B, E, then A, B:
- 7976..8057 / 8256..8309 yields 9.9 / 29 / 9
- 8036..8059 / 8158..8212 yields 1.4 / 5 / 11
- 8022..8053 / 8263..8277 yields 2.5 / 6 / 5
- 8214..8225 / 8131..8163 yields 0.6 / 2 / 6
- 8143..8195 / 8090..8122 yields 10.4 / 11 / 1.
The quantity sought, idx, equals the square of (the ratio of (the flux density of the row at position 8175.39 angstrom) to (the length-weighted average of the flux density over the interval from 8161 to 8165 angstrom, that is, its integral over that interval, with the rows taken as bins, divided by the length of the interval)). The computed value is 1.01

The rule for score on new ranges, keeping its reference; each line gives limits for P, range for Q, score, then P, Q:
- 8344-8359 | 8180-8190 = -0.024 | 1.04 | 0.99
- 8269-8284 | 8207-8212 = -0.003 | 1.00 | 1.00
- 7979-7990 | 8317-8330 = 0.032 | 0.96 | 1.02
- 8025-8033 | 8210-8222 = 0.021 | 0.96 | 1.00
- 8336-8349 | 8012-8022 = -0.050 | 1.04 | 0.94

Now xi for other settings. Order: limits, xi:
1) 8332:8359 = 8358.11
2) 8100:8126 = 8100.43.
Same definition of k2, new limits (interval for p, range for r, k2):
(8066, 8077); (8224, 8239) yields -0.86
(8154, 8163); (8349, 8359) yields -0.13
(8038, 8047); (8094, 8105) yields -0.07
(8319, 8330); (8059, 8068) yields -0.22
